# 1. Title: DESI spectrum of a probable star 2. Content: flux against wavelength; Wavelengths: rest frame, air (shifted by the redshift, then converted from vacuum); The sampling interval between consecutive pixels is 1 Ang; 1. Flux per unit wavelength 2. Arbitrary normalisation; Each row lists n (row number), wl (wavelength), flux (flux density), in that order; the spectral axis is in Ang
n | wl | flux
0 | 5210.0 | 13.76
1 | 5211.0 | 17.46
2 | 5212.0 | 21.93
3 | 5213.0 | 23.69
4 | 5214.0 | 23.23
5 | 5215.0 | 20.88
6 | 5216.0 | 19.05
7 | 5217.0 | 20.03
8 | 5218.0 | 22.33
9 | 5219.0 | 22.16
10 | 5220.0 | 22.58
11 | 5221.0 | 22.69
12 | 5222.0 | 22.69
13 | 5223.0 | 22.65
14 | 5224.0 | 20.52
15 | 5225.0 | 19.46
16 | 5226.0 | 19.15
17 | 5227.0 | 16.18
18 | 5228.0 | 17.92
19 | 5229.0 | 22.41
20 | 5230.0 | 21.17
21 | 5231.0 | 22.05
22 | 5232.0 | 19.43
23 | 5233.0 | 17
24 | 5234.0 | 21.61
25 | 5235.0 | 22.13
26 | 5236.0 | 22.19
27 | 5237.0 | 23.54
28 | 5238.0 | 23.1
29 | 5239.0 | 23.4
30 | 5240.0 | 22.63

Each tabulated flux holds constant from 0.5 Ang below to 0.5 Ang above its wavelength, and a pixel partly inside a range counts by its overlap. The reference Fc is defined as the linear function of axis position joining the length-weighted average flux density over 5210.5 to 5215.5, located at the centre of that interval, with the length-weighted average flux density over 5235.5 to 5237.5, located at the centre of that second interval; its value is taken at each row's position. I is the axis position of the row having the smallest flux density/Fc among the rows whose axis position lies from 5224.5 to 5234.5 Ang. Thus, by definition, 5227.0 Ang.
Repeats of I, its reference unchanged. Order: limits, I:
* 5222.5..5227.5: 5227.0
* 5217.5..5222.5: 5219.0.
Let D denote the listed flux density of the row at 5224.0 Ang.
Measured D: 20.52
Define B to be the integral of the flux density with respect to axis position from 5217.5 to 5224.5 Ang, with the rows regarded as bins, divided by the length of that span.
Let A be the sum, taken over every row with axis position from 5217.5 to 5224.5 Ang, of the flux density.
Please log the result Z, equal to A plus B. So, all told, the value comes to 178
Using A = 156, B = 22.2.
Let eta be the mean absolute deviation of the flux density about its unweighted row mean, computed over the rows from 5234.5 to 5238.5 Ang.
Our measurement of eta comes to 0.6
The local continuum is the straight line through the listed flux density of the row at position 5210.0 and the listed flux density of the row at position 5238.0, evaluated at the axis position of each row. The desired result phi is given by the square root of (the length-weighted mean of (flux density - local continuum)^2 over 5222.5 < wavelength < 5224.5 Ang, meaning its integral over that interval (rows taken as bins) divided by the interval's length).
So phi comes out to 4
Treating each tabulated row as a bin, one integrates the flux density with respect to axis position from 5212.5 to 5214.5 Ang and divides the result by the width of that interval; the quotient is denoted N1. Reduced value 23.5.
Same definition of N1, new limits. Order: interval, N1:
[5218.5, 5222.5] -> 22.5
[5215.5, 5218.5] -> 20.5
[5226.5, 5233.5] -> 19.5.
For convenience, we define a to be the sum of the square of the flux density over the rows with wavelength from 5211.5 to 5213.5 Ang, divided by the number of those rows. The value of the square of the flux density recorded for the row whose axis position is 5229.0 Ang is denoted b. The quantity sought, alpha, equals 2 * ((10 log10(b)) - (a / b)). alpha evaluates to 51.9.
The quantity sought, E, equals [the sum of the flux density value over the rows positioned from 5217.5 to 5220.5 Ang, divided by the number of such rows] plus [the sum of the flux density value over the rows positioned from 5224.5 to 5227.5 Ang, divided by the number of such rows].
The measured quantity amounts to 40.6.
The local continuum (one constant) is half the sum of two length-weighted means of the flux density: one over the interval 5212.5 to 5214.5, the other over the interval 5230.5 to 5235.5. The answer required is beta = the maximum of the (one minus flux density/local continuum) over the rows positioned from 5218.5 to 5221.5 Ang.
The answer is -0.01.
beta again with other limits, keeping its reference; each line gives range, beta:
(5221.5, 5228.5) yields 0.26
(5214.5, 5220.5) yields 0.13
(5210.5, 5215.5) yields 0.20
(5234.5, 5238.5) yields -0.01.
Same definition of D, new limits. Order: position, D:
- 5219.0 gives 22.16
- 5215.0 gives 20.88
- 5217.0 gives 20.03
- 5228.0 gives 17.92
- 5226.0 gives 19.15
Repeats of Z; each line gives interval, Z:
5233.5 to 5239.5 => 159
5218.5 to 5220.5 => 67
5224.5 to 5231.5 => 158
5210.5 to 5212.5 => 59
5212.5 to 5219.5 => 173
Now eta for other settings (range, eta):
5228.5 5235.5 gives 1.5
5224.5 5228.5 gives 1.1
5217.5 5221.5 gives 0.2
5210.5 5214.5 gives 2.1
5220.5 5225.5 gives 1.3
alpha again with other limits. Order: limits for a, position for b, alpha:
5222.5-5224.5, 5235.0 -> 51.9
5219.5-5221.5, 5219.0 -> 51.7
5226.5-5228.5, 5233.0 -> 47.2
